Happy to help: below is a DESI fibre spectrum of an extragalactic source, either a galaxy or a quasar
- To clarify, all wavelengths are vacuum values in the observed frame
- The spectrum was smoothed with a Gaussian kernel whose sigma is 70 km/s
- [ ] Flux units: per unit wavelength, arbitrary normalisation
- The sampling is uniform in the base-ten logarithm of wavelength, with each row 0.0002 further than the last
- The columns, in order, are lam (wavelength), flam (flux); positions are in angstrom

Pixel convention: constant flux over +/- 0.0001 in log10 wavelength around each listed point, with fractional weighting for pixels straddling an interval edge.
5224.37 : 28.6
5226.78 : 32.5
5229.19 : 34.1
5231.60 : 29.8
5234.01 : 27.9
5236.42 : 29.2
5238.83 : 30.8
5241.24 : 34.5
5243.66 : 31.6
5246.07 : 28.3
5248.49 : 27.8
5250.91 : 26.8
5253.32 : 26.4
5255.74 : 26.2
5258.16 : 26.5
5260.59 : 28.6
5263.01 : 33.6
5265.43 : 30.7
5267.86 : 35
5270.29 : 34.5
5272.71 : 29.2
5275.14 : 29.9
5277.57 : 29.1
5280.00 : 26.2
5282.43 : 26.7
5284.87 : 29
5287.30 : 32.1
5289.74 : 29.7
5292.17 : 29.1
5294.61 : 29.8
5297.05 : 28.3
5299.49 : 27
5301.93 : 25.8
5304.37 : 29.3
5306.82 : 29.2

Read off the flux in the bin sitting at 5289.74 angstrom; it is 29.7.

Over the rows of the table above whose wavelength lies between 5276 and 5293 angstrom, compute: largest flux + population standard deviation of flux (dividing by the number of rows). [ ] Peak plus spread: 34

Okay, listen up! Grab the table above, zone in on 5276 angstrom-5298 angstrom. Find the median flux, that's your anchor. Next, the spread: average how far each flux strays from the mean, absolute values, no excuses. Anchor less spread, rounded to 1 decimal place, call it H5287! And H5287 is 27.9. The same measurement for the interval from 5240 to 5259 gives 25.0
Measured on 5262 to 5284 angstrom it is 27.3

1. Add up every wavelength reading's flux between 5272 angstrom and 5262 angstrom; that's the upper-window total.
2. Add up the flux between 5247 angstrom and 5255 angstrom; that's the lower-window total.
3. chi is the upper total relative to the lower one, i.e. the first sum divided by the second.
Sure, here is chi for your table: 1.7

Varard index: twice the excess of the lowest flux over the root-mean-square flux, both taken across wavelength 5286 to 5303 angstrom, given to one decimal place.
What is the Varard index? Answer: -6.2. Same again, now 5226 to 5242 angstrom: -6.9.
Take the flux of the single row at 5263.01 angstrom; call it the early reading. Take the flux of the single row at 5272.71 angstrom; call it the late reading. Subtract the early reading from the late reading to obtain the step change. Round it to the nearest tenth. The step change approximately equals -4.4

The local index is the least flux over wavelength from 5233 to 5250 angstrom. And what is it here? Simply 27.8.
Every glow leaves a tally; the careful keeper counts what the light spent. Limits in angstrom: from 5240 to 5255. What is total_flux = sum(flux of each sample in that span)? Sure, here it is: 175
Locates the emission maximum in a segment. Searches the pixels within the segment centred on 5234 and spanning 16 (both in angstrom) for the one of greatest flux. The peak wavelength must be 5241.24 angstrom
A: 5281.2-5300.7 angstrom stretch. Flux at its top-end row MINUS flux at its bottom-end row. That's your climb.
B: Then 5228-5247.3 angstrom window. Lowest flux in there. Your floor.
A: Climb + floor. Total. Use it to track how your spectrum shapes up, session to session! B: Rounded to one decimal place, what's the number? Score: 28.2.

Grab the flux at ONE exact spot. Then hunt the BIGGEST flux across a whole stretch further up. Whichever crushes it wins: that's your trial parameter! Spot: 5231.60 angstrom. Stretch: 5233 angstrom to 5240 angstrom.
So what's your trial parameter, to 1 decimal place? 30.8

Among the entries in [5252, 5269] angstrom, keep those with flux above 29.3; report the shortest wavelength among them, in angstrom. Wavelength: 5263.01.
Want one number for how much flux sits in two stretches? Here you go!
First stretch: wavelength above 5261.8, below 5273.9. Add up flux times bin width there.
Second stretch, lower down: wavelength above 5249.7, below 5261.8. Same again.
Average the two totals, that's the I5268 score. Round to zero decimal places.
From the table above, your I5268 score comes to 360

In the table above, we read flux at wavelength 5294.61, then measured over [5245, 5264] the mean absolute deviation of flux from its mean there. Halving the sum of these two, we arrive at 15.7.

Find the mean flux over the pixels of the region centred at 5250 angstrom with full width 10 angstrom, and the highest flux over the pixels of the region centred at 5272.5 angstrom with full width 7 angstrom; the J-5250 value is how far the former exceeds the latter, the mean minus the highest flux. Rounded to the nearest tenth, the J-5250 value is -7.2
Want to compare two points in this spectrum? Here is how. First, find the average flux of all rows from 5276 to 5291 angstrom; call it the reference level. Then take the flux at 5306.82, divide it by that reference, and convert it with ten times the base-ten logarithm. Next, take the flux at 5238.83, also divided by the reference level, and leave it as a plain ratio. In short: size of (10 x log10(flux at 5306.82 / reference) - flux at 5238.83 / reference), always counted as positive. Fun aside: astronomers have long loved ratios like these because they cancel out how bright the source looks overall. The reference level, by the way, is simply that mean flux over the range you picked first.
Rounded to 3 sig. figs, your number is 1.01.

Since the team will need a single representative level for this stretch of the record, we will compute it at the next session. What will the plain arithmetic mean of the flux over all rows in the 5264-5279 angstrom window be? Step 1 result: 31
